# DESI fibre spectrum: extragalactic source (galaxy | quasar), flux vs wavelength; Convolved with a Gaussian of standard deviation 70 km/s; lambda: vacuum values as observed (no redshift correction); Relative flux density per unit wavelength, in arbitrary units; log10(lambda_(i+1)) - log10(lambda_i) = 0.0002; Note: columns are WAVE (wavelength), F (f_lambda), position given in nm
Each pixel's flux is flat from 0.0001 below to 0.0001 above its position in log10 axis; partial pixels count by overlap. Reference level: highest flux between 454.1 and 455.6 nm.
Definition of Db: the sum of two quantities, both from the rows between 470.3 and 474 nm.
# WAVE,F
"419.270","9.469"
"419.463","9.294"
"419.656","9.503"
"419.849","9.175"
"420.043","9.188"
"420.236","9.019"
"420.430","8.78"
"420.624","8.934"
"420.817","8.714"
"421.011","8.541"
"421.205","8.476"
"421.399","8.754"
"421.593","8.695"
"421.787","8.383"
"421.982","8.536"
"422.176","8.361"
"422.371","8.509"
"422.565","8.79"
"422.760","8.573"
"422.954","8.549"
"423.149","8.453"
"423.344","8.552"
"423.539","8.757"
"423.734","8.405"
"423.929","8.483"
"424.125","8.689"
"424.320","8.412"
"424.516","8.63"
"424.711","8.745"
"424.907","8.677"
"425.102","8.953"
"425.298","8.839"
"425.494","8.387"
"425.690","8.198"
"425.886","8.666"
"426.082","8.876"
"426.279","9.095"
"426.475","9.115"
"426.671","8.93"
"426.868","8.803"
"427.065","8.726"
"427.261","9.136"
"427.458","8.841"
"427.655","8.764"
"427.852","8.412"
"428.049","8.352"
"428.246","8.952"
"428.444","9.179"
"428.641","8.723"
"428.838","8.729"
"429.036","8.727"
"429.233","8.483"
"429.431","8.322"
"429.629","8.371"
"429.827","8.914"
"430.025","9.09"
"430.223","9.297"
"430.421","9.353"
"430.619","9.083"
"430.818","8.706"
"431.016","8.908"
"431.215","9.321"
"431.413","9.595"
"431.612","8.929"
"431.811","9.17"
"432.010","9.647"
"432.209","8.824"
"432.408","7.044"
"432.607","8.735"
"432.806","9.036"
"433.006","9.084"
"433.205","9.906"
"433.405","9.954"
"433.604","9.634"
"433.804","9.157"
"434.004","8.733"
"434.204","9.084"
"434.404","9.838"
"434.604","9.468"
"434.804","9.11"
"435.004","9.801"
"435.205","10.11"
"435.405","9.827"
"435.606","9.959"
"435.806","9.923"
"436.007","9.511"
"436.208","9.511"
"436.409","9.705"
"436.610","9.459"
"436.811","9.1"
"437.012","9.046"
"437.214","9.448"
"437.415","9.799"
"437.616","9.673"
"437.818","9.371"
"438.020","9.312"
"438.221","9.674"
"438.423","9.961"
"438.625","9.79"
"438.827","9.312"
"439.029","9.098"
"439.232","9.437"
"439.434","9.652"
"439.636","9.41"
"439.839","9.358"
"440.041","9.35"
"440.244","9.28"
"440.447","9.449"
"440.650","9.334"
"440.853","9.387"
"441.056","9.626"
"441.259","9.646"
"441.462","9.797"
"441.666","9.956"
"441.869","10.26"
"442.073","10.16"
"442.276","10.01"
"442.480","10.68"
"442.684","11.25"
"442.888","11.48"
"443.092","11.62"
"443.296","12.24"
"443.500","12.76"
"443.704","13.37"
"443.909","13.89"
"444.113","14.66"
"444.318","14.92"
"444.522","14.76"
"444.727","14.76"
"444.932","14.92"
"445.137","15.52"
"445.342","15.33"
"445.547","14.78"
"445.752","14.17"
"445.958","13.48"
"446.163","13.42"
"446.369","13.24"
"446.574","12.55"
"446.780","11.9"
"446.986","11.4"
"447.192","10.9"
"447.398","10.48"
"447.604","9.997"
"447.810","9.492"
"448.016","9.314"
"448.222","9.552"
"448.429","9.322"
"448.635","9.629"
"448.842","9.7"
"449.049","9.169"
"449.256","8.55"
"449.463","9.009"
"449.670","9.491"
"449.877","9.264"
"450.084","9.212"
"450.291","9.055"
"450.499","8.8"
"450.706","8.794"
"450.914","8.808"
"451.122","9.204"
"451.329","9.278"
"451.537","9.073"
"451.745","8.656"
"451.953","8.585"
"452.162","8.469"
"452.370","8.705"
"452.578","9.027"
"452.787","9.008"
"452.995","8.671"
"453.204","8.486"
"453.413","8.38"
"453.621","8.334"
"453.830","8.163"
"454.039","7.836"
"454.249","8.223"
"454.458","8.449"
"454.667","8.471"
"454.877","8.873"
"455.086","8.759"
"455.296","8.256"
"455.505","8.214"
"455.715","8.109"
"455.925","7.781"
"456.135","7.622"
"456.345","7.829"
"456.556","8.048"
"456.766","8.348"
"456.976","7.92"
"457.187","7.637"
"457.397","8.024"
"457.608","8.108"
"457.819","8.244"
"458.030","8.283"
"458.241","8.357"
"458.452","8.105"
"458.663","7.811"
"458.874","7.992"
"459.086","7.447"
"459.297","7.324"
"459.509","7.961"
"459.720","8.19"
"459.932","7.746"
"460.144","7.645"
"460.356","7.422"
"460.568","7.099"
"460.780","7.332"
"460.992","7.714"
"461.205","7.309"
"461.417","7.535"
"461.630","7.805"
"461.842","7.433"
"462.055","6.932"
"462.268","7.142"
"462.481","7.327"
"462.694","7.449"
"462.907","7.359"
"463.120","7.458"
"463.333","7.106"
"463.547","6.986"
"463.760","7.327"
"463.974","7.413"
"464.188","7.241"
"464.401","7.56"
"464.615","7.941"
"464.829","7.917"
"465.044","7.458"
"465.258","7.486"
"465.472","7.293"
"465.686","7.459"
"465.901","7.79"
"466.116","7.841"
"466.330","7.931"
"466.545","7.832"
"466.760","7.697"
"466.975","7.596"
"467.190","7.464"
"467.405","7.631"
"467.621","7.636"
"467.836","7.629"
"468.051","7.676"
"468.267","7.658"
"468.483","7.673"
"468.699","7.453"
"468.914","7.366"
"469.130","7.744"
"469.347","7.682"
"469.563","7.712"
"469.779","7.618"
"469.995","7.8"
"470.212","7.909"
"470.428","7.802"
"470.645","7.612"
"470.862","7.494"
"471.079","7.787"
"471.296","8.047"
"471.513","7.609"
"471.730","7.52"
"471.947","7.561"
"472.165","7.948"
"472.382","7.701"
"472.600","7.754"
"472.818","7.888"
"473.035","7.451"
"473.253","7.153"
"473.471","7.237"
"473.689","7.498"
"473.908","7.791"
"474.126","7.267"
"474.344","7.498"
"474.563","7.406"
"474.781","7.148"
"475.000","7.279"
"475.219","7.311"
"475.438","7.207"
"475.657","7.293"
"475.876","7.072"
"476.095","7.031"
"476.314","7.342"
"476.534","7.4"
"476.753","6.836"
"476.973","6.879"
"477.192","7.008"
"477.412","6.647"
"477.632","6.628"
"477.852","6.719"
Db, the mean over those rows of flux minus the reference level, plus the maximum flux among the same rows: 6.8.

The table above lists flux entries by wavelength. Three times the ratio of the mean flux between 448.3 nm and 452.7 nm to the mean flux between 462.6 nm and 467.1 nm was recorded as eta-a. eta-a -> 3.6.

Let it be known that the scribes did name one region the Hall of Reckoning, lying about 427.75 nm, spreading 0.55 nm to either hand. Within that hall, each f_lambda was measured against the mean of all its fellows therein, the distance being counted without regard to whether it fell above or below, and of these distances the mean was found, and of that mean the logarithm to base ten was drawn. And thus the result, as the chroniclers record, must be -0.619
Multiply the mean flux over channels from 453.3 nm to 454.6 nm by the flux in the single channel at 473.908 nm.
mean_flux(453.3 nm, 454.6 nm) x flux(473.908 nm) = 64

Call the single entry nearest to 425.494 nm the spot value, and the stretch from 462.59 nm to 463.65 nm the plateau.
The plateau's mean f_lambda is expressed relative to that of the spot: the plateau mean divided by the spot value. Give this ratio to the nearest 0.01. 0.87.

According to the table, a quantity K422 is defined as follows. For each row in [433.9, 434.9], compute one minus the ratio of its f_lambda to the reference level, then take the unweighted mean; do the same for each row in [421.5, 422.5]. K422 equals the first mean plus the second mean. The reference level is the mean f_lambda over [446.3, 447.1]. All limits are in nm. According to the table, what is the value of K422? 0.55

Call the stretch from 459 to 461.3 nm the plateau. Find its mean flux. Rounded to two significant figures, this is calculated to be 7.6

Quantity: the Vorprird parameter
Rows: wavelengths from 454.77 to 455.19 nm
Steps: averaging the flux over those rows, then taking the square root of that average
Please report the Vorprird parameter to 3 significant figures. 2.97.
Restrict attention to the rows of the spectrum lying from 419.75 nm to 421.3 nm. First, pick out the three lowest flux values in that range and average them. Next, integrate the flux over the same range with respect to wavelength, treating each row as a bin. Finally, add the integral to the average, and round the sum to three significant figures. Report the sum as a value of 22.3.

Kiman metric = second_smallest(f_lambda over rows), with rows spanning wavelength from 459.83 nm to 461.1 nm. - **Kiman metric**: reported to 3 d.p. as 7.332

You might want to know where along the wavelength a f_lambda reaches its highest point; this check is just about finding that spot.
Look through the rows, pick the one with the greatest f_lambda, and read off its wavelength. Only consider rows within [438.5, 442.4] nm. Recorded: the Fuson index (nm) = 441.869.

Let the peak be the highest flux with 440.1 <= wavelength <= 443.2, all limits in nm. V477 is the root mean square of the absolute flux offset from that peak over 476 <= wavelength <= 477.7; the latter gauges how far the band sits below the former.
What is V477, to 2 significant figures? 4.7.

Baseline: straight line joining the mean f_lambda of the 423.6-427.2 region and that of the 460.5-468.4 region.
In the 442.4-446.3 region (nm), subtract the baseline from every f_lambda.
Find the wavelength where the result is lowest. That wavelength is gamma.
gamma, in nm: 442.480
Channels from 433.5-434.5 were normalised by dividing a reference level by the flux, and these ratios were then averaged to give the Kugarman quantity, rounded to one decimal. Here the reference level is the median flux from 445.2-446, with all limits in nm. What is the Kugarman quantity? 1.6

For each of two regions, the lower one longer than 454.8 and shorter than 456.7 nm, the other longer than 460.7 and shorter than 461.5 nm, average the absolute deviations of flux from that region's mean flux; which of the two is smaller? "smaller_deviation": 0.15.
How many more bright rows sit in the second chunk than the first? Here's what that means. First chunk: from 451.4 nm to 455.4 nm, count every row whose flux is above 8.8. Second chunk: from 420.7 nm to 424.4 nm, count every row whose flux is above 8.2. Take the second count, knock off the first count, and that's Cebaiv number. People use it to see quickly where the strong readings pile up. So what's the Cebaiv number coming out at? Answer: 15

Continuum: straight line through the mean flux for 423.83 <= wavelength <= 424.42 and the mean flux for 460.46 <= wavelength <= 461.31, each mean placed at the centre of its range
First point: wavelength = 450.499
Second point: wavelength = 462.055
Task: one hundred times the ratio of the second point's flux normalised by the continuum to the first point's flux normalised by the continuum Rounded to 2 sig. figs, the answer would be 83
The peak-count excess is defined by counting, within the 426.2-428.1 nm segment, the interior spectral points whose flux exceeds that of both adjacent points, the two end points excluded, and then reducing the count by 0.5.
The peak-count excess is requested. 1.5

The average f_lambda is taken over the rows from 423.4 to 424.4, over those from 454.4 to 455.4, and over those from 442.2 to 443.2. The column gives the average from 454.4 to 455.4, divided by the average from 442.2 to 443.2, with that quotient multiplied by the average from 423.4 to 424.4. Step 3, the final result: 6.6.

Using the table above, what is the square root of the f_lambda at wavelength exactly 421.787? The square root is 2.90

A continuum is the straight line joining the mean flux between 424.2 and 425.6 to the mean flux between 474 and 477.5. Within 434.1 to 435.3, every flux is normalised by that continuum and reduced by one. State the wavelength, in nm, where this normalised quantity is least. 434.204 nm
